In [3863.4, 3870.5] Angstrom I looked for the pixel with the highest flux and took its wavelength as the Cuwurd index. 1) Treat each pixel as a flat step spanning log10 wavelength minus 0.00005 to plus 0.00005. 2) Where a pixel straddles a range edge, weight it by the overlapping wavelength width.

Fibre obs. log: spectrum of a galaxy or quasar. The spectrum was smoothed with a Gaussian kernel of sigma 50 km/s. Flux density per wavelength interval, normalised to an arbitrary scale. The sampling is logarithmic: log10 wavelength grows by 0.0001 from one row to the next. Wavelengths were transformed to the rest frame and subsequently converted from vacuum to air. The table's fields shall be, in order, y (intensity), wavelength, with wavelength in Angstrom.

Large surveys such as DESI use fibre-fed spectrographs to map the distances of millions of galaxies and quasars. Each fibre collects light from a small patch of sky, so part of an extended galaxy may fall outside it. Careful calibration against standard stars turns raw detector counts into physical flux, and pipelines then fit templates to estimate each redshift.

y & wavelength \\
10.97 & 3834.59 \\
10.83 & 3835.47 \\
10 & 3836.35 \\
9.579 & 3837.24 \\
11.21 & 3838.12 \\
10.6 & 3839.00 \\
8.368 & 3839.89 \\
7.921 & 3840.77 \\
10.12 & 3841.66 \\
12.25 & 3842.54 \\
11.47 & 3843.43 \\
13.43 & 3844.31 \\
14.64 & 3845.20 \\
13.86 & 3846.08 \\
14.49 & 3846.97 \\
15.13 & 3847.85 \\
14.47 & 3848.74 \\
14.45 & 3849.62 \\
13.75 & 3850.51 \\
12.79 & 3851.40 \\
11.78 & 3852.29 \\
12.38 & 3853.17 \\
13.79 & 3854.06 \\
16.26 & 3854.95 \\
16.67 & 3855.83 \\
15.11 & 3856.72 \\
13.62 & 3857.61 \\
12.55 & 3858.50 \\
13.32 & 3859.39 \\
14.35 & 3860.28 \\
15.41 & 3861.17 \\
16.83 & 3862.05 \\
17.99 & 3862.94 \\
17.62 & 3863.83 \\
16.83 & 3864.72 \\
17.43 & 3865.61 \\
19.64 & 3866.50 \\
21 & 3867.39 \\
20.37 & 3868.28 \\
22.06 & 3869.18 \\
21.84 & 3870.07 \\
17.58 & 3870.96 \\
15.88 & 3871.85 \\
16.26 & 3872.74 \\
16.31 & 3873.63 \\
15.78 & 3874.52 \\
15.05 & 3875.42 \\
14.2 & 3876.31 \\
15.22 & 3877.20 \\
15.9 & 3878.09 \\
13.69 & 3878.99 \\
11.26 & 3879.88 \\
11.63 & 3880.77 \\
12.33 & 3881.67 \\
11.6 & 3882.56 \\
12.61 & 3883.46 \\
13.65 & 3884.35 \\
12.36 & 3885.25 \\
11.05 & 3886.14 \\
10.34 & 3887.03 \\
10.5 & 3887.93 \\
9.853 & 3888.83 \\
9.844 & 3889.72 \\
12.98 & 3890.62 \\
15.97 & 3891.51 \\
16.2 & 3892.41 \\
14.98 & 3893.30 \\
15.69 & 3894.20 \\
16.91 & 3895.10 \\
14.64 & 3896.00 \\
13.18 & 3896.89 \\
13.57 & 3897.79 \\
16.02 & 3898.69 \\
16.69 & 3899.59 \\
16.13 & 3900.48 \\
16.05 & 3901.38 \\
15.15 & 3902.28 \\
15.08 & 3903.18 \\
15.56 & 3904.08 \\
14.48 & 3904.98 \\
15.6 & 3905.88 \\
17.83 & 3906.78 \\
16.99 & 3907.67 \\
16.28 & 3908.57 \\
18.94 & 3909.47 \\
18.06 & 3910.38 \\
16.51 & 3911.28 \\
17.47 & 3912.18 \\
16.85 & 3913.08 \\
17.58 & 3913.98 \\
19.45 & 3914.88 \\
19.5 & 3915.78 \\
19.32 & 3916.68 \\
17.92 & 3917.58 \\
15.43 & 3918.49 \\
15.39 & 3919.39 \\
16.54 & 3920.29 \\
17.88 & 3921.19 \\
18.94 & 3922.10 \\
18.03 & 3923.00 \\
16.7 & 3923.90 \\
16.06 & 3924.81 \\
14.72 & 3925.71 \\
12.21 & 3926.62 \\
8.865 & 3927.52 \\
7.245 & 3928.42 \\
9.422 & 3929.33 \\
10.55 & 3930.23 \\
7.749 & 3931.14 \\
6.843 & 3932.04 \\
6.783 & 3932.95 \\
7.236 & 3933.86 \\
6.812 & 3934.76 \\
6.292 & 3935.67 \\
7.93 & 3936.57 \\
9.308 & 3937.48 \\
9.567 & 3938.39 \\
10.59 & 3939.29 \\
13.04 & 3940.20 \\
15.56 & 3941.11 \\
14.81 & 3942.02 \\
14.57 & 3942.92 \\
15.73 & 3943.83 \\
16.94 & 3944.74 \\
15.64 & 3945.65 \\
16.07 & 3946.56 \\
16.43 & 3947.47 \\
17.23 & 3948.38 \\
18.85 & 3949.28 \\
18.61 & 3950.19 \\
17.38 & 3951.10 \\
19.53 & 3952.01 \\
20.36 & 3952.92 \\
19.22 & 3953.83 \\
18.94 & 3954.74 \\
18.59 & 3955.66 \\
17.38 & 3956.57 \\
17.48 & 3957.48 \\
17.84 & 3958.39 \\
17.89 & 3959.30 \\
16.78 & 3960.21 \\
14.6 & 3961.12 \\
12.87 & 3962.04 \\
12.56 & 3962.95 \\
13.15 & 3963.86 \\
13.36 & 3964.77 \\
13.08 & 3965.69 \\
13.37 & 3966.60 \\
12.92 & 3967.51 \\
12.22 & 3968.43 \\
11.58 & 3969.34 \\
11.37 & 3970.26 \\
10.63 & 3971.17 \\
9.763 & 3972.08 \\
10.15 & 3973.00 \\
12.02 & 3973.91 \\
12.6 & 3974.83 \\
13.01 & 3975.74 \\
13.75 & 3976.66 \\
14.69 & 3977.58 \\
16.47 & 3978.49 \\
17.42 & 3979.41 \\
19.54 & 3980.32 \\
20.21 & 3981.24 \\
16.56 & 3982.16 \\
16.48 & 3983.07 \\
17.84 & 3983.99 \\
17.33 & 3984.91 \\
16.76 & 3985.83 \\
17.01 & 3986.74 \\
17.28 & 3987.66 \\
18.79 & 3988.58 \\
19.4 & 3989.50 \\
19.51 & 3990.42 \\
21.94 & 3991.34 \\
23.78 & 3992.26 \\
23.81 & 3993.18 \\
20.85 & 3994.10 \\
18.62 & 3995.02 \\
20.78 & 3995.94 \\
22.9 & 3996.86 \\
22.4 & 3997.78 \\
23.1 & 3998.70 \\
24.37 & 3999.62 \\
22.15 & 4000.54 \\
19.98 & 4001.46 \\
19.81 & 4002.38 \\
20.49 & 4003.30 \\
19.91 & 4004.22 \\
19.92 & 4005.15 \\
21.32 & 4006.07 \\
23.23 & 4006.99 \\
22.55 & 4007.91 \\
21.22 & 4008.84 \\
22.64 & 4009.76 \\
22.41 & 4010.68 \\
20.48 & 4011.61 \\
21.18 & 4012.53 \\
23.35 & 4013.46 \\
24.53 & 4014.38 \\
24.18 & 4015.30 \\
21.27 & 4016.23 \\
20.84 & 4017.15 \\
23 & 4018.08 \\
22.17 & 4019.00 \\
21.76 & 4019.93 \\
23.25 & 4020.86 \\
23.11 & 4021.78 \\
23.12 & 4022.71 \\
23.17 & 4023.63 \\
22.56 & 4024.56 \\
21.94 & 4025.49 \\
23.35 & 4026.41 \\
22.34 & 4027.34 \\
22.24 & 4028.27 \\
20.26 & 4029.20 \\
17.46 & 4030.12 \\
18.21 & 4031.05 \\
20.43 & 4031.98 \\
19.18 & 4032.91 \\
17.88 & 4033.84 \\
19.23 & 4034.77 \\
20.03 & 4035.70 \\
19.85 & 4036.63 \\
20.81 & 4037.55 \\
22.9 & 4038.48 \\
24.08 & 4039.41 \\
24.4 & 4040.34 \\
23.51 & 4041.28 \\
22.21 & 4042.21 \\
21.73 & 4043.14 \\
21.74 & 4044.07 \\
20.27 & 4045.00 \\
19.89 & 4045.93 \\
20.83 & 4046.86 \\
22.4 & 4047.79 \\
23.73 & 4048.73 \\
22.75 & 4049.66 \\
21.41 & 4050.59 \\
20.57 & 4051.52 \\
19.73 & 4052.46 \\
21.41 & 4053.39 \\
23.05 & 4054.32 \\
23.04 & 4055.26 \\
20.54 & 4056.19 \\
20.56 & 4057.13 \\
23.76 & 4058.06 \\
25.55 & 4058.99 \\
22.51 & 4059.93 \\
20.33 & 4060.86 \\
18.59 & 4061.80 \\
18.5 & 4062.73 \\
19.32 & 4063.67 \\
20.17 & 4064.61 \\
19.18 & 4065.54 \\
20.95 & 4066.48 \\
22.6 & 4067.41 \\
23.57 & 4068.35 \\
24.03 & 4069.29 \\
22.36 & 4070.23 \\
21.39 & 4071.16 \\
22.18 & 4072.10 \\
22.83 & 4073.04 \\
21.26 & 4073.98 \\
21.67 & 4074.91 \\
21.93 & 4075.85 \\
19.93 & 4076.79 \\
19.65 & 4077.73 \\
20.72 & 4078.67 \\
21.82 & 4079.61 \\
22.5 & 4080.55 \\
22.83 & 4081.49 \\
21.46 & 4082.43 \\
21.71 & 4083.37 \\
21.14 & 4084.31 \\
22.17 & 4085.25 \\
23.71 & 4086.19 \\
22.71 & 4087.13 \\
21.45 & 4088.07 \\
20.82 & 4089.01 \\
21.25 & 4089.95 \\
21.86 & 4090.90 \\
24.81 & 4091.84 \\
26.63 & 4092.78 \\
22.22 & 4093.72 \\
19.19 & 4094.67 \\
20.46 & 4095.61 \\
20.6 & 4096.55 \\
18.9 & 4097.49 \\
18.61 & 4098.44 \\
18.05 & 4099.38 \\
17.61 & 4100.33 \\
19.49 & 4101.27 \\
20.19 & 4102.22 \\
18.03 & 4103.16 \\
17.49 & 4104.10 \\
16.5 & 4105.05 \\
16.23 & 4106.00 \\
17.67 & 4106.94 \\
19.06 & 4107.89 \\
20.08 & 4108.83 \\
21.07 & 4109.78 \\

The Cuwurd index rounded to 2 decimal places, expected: 3869.18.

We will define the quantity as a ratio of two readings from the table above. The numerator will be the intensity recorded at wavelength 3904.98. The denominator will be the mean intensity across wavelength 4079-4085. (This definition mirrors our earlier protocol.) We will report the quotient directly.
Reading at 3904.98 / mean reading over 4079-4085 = 0.66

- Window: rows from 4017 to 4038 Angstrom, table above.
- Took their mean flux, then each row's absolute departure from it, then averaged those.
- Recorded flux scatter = 1.6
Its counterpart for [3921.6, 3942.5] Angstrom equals 3.5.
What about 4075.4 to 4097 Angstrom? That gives 1.2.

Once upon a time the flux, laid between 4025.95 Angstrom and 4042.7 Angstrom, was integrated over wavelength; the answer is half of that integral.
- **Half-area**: 176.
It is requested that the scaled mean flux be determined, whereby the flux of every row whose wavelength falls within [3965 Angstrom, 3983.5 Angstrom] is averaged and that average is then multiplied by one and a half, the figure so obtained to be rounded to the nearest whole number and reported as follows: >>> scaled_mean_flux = 21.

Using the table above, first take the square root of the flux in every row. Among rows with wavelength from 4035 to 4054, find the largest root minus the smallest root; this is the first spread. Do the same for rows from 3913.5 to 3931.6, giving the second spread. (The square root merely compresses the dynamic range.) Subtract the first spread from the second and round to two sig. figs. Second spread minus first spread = 1.2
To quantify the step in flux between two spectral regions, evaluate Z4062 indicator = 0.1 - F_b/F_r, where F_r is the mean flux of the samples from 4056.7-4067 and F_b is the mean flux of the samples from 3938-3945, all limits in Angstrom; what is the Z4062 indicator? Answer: -0.56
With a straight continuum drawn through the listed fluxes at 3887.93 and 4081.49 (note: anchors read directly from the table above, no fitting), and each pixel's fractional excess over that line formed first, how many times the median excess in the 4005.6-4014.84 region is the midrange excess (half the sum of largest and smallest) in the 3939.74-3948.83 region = 0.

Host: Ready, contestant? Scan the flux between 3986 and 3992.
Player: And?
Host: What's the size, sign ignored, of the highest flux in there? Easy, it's 22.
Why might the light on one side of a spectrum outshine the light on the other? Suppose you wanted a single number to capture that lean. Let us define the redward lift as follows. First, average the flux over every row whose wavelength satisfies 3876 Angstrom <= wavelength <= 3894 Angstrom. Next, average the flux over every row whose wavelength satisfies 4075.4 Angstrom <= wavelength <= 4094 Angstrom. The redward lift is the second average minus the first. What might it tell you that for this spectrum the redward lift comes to 9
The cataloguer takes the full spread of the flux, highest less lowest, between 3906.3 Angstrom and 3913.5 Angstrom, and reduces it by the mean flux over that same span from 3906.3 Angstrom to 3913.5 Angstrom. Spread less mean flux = -14.7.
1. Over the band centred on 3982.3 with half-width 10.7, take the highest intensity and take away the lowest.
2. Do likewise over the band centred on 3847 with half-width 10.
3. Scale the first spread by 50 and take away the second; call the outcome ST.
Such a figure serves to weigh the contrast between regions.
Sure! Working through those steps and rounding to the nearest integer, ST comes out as 692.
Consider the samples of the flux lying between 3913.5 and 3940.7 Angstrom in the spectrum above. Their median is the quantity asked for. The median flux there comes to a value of 12.6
